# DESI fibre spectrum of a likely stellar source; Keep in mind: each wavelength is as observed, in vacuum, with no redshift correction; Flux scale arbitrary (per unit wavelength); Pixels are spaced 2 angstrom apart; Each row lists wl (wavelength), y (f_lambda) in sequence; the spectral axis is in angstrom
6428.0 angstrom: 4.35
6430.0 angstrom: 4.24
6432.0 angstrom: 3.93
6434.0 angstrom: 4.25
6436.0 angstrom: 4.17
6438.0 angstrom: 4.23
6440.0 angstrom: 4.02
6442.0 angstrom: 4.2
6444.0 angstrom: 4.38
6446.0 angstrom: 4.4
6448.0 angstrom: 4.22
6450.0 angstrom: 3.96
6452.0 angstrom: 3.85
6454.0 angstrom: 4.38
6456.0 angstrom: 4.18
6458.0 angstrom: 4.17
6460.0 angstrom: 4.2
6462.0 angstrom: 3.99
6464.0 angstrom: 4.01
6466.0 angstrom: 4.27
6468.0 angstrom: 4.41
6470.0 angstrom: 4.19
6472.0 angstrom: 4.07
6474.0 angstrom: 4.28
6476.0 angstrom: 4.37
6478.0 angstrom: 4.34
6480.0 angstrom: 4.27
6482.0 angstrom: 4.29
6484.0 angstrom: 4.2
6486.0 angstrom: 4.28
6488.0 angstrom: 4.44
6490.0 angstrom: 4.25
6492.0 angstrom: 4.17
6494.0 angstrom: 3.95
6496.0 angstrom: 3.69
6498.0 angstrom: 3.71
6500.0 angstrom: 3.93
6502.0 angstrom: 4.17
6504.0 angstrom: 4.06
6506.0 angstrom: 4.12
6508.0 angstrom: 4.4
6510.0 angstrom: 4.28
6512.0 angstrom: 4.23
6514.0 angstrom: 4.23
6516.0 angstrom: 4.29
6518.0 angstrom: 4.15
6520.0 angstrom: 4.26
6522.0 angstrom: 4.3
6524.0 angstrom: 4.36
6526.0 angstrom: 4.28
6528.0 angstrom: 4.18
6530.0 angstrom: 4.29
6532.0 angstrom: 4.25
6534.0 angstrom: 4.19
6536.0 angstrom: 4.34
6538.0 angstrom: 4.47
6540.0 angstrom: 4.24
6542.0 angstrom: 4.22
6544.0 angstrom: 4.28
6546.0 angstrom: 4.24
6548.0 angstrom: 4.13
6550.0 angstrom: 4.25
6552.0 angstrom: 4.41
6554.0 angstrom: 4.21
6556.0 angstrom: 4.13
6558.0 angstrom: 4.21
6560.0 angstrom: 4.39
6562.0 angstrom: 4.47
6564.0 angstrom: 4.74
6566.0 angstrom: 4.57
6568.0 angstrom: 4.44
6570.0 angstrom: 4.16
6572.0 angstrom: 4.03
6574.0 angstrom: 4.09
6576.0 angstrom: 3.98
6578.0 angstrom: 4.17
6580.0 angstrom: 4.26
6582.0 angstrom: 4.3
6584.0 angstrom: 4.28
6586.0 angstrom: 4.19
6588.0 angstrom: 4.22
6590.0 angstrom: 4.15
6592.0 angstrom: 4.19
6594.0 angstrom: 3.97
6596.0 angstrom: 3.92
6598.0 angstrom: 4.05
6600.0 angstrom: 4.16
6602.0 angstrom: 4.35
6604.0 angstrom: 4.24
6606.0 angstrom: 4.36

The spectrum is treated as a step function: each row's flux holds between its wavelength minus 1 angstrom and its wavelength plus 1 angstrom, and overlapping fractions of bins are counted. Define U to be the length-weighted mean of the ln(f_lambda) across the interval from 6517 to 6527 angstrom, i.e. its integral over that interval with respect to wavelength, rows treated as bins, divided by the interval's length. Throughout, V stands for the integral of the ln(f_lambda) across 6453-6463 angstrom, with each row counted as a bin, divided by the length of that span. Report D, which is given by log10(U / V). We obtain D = 0.006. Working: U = 1.45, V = 1.43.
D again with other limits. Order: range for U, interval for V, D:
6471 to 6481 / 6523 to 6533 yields 0.000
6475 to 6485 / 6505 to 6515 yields 0.003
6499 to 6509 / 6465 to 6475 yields -0.008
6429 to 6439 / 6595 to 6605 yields 0.002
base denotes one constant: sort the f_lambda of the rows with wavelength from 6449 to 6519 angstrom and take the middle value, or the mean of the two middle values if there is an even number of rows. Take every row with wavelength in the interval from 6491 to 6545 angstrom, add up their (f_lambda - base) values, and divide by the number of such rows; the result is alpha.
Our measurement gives -0.01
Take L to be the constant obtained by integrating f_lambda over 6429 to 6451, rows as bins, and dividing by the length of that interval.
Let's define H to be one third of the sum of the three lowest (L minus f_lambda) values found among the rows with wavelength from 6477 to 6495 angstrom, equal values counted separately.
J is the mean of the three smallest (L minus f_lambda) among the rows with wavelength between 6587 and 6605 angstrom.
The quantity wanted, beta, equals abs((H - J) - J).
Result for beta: 0.002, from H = -0.17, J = -0.09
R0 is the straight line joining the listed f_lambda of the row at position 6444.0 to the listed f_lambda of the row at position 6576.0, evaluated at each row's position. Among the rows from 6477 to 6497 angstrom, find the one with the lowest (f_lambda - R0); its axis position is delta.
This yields 6496.0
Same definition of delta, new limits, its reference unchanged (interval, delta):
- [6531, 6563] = 6548.0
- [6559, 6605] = 6576.0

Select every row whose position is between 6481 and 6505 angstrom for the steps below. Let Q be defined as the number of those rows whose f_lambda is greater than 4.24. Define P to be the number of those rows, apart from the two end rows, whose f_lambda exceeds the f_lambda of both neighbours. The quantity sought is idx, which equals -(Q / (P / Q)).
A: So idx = -8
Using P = 2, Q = 4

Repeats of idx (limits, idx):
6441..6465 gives -3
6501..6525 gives -18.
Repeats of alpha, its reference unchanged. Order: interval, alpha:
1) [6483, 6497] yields -0.06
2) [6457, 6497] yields -0.01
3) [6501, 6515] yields 0.01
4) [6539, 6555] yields 0.05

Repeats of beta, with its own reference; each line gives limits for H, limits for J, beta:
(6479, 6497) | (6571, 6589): 0.042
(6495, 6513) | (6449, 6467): 0.082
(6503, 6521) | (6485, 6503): 0.142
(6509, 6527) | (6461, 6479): 0.248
